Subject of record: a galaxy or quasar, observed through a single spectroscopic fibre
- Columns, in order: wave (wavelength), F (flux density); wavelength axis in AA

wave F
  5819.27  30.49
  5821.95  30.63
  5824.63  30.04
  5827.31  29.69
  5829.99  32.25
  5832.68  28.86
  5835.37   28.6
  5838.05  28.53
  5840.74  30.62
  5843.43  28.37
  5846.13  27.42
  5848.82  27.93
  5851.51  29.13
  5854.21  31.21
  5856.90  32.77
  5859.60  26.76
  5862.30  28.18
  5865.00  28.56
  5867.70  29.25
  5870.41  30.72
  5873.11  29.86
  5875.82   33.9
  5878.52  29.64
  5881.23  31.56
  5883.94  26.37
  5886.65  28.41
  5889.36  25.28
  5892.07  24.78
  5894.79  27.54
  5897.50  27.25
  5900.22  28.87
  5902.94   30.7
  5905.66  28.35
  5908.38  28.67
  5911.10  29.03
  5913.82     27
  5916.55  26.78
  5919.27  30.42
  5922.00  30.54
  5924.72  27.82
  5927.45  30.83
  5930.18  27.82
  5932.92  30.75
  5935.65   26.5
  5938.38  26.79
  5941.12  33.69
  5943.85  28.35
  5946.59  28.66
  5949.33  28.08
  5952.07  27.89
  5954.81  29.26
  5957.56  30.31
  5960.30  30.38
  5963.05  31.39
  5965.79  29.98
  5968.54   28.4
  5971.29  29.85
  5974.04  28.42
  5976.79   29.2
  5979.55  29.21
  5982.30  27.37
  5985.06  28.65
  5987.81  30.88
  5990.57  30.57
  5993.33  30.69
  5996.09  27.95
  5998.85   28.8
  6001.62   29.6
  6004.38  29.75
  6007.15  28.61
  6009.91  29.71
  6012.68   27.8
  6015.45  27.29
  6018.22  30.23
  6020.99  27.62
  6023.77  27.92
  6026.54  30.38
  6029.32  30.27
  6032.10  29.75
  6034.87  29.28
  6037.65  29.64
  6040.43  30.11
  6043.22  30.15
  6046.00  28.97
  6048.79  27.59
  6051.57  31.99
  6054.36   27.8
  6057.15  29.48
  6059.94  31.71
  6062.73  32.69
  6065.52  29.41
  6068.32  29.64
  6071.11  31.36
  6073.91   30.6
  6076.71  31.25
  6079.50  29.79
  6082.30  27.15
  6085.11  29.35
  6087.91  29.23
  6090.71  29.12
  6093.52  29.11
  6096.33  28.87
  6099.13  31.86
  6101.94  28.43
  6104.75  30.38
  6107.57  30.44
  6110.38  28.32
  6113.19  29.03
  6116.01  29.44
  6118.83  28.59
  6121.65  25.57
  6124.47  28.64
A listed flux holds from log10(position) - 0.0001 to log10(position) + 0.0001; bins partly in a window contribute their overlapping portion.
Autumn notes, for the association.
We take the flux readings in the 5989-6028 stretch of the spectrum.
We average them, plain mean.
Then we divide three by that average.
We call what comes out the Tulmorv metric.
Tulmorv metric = 0.1032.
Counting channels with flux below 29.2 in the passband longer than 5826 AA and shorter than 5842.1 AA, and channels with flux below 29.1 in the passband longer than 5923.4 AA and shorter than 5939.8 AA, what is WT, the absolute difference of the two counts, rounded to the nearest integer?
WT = 1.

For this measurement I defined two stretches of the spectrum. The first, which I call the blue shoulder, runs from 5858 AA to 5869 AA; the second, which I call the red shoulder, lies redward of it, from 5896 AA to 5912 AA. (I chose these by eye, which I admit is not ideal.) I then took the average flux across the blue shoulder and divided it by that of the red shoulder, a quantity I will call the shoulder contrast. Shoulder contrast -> 0.98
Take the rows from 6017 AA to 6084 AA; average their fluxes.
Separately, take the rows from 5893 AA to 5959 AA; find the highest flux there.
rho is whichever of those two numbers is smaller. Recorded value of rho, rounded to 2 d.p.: 29.78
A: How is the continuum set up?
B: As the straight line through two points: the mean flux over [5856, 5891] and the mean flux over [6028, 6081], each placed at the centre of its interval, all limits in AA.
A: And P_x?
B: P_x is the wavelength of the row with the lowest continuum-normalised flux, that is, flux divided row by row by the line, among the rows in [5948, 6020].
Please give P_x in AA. 6015.45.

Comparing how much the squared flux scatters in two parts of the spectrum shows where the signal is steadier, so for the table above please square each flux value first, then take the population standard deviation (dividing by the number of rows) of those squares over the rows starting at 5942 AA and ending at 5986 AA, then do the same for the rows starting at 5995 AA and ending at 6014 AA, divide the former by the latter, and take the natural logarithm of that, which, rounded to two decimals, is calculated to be 0.32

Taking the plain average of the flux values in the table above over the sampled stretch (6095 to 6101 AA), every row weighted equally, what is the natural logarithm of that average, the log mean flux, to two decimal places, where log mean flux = 3.41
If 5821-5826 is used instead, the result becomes 3.41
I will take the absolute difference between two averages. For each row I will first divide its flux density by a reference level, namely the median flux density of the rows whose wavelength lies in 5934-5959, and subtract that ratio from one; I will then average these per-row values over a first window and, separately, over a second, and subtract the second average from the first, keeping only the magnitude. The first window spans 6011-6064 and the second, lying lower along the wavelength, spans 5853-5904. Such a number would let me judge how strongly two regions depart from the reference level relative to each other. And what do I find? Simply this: 0.017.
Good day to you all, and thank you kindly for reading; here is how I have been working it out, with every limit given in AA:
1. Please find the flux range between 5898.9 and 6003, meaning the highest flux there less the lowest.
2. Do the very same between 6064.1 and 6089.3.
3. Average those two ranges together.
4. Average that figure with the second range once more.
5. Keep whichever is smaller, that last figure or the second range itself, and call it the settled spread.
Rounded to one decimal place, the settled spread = 4.2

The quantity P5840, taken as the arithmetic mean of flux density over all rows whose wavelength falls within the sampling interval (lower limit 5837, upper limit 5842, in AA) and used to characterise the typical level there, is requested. 29.6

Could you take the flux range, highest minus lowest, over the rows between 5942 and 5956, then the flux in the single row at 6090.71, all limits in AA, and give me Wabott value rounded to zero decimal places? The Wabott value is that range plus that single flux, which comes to 30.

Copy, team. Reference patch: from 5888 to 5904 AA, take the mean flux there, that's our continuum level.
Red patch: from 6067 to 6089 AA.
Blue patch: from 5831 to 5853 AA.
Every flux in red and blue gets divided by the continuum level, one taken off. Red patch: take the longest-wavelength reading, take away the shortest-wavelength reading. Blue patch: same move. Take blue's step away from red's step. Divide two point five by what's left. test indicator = -101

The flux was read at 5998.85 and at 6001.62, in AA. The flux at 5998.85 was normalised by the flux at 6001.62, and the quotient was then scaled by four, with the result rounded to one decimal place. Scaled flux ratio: 3.9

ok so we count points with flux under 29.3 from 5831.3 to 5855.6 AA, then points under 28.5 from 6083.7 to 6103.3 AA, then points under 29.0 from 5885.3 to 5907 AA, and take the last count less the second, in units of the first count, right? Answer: 0.9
